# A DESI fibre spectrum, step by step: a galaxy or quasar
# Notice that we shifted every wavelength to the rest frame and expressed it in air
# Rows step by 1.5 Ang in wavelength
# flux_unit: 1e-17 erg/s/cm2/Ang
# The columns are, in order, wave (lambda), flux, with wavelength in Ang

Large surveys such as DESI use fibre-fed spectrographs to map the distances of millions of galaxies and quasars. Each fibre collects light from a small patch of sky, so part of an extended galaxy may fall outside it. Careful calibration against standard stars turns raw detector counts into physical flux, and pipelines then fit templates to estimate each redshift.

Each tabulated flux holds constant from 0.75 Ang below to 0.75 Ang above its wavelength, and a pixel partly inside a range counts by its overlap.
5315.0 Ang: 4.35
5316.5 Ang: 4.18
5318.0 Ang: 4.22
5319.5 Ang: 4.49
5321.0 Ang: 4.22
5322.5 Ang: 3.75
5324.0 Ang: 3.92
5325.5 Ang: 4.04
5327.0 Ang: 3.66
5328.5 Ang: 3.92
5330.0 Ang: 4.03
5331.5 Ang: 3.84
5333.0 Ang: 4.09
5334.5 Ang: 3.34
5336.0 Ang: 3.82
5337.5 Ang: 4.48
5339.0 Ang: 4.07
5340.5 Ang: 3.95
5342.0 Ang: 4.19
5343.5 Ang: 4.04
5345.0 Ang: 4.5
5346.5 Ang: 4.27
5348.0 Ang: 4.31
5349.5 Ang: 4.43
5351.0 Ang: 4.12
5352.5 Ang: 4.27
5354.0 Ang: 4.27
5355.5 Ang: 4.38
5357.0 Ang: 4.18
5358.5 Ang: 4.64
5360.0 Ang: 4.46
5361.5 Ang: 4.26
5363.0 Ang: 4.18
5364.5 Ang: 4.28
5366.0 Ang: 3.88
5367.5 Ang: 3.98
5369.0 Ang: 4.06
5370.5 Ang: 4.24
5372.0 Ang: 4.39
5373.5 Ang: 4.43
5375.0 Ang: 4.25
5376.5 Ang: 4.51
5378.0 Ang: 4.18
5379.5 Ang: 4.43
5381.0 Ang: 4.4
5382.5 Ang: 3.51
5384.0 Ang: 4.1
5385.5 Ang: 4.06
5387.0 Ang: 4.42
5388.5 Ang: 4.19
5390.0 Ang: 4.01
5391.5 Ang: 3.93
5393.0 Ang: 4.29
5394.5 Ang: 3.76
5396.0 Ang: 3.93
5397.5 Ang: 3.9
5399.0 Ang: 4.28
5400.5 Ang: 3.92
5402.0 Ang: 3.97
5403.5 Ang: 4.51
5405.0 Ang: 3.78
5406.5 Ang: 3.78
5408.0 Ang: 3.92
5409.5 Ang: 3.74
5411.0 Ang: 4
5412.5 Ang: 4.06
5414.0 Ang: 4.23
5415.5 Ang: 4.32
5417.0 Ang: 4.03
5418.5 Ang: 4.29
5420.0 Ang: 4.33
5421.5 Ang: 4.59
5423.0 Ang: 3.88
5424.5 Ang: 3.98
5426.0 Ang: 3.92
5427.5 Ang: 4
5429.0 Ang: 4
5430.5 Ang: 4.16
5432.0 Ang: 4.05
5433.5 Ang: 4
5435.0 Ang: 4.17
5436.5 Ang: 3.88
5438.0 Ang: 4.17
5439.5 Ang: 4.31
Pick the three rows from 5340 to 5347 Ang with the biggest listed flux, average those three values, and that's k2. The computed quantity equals 4.32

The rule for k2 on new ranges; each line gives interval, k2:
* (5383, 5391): 4.24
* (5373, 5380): 4.46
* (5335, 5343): 4.25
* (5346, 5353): 4.34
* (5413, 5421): 4.31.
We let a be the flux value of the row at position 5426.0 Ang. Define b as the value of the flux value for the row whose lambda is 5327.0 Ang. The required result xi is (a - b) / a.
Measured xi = 0.07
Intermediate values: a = 3.92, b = 3.66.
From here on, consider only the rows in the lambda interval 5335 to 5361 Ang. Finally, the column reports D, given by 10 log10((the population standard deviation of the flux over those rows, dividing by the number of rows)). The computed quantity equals -6.80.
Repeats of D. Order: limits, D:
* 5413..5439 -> -7.32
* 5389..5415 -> -6.82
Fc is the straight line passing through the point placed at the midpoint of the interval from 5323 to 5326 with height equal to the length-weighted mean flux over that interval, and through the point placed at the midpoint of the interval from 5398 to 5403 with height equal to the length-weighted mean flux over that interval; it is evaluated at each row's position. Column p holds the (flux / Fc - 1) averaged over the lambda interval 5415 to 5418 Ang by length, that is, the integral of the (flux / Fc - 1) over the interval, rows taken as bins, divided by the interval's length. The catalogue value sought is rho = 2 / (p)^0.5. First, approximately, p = 0.019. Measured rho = 14.6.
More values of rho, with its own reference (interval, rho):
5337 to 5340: 7.9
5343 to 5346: 7.3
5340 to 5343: 12.9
